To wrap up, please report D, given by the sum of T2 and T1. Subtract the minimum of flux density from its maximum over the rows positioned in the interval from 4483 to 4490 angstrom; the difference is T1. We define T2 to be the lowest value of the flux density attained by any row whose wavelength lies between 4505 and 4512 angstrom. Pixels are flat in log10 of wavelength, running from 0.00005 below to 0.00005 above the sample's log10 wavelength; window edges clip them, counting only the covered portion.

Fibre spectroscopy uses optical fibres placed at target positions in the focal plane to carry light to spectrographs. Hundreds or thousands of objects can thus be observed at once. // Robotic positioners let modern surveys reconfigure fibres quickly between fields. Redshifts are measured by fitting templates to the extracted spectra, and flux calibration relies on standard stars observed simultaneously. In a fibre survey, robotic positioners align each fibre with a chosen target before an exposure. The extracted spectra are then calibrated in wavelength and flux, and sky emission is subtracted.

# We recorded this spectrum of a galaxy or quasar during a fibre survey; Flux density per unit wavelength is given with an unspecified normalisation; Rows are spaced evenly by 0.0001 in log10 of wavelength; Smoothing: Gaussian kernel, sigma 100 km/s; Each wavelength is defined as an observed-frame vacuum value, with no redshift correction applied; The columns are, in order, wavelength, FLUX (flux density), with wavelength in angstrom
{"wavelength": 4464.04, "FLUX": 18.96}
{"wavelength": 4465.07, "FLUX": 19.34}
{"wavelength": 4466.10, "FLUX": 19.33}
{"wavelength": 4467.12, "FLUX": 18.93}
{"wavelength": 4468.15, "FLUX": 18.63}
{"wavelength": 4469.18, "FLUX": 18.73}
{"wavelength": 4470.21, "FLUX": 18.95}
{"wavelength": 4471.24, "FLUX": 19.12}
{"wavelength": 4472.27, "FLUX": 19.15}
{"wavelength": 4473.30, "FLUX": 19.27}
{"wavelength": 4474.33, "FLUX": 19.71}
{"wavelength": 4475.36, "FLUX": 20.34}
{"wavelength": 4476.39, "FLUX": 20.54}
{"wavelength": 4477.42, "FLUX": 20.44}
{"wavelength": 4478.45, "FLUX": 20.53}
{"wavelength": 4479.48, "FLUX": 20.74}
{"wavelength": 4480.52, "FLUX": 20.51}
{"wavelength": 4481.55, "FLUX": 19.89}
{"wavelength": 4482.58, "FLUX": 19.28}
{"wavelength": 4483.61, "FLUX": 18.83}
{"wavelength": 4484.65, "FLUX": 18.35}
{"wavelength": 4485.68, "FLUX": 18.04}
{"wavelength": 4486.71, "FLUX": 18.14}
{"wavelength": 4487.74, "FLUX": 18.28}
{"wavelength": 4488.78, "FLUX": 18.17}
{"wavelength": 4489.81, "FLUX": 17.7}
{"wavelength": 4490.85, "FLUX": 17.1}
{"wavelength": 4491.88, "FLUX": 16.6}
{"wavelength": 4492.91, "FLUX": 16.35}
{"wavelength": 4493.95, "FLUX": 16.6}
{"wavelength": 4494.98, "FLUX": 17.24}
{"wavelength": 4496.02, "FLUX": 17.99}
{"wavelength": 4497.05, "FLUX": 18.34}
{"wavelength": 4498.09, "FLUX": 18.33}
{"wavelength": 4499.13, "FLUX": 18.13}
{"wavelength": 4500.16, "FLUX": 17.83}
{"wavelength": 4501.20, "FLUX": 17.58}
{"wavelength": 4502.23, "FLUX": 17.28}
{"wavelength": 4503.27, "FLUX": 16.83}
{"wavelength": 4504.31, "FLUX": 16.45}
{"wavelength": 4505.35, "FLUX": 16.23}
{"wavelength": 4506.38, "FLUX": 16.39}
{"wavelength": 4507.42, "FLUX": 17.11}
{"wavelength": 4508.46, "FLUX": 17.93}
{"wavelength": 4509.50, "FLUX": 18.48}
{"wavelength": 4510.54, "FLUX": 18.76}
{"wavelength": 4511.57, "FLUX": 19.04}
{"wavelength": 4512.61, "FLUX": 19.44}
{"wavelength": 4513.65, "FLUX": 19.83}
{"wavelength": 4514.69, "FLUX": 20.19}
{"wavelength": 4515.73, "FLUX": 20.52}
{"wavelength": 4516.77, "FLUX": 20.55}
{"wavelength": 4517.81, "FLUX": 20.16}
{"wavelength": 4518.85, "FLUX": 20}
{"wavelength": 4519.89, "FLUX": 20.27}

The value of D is 17.4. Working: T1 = 1.13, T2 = 16.23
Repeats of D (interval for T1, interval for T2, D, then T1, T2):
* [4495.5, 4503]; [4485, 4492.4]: 17.7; 1.06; 16.6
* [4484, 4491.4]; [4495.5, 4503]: 18.5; 1.25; 17.28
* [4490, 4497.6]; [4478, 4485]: 20.3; 1.99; 18.35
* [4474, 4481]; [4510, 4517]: 19.8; 1.03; 18.76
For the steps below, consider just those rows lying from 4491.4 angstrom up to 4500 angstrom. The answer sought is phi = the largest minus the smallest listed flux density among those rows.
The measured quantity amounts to 2.0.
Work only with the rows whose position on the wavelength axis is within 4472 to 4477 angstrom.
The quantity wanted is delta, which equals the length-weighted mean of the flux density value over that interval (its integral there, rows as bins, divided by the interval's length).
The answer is 19.9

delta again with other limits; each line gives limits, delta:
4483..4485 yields 18.6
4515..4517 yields 20.5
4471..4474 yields 19.2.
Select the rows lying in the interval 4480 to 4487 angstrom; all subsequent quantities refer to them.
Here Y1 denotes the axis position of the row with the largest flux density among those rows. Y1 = 4480.52 angstrom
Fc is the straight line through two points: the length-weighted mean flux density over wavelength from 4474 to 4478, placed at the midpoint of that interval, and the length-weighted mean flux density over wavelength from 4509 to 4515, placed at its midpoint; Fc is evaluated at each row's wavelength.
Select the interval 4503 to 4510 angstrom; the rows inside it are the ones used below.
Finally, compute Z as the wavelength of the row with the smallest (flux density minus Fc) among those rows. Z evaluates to 4505.35 angstrom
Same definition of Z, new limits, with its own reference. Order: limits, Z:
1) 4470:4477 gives 4470.21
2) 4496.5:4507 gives 4505.35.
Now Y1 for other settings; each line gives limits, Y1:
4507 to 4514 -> 4513.65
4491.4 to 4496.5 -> 4496.02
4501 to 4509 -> 4508.46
